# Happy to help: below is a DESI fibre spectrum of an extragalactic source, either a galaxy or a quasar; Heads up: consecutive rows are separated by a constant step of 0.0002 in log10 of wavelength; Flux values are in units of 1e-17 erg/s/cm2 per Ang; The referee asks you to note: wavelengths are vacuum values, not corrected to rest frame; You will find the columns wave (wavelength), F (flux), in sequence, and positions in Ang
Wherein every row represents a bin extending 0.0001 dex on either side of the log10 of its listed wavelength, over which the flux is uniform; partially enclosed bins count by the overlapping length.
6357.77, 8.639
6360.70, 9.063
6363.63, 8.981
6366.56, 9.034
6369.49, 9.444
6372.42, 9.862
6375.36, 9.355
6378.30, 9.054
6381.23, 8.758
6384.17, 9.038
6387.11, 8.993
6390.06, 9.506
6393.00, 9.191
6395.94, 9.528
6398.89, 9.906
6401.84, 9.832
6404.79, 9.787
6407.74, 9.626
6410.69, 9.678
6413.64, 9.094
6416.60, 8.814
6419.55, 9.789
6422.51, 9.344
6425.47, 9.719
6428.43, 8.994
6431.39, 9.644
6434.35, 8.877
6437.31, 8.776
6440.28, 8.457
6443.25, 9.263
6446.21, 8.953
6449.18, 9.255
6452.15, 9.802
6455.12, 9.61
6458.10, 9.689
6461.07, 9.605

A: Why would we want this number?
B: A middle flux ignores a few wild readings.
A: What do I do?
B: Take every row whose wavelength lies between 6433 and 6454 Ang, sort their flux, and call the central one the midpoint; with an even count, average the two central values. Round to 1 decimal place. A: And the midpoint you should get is 9.0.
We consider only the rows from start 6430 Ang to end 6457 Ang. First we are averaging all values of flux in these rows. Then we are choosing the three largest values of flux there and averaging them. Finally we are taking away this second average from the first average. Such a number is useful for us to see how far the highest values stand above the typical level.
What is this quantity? -0.50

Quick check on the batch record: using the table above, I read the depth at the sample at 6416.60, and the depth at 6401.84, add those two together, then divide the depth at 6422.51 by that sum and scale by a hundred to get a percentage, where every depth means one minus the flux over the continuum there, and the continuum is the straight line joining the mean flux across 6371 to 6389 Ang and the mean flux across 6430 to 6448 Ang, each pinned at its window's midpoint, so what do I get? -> 64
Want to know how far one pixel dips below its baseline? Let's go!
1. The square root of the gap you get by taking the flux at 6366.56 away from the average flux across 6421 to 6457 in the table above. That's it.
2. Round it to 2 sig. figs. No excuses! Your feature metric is 0.44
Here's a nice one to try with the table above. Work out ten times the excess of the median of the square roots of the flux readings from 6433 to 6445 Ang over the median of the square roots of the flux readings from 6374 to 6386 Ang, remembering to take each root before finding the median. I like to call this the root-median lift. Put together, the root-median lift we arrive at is -0.4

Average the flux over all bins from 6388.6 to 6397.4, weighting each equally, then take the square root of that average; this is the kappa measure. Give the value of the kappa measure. 3.07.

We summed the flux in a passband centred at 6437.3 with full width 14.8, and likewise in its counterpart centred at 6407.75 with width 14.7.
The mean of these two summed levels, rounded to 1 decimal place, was 46.5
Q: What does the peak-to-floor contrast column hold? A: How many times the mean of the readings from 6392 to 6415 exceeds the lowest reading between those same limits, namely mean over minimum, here 1.05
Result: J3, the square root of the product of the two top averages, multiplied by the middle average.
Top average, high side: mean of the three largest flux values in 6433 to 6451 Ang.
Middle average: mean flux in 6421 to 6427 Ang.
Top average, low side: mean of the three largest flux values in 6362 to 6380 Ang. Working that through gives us 89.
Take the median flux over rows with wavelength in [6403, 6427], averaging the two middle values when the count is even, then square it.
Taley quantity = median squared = 93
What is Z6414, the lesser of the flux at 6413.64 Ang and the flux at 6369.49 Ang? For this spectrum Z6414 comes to 9.09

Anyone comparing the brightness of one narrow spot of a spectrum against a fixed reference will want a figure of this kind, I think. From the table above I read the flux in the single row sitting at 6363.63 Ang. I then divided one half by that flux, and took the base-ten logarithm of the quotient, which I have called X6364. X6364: -1.254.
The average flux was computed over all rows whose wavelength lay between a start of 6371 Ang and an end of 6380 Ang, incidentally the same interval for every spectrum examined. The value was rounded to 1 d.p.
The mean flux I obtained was 9.4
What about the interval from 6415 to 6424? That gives 9.3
